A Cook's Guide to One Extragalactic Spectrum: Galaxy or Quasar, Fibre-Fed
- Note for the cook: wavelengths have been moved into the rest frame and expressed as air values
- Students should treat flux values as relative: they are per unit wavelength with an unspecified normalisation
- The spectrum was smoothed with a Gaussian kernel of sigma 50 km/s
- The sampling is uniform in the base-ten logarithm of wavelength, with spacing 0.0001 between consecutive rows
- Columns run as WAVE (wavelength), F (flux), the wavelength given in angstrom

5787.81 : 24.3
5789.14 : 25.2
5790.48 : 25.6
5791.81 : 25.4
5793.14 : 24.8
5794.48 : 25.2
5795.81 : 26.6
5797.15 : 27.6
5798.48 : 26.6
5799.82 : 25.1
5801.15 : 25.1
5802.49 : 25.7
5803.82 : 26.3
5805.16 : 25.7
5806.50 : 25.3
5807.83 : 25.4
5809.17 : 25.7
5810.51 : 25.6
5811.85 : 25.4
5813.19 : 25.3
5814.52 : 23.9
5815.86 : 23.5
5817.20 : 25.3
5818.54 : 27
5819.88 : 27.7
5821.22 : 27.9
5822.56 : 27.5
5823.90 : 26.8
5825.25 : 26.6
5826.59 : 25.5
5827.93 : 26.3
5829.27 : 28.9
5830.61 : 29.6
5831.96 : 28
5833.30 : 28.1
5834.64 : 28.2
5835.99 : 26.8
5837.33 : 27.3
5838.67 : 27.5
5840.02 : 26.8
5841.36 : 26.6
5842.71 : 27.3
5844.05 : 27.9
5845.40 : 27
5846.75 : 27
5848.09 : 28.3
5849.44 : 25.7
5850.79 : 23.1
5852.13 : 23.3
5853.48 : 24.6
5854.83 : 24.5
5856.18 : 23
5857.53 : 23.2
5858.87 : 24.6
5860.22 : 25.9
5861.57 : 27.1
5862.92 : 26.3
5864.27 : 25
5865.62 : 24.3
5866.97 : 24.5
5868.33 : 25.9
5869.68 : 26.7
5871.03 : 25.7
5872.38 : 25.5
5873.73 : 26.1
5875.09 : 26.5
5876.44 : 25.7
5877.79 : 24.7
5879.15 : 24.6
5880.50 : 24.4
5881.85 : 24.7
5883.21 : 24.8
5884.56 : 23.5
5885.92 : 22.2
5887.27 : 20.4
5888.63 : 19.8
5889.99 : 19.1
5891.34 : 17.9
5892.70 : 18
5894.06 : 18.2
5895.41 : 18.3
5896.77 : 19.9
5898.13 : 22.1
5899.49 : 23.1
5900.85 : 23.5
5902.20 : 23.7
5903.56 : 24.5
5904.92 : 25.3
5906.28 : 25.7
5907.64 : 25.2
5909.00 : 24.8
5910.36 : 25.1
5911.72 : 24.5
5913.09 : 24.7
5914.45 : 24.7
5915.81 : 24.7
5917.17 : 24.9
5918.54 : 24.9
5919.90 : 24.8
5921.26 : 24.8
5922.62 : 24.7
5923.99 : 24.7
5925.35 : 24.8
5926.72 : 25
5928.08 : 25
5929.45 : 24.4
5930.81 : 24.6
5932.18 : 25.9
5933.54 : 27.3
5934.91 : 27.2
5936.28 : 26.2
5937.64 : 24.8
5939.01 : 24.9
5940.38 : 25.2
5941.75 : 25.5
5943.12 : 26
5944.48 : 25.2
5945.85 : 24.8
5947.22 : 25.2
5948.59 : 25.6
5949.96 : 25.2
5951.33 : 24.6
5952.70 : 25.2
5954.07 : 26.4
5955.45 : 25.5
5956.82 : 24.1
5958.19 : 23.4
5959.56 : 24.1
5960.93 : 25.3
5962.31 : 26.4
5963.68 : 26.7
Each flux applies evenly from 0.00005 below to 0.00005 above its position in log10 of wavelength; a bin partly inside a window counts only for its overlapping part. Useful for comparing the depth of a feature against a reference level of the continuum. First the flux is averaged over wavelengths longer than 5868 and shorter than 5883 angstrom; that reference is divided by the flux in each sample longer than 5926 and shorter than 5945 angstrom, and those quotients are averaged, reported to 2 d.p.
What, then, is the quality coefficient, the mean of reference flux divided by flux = 1.00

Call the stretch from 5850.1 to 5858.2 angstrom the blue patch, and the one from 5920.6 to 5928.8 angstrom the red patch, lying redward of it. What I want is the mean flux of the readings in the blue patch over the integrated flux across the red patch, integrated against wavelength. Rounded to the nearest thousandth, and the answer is 0.116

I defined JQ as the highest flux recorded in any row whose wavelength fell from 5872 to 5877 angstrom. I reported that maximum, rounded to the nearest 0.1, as 26.5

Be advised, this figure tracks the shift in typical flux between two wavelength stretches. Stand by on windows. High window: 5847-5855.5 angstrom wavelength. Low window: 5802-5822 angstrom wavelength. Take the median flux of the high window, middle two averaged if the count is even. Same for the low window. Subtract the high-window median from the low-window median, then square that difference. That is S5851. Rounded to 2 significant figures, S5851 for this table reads 1.1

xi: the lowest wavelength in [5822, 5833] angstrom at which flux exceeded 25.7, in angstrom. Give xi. 5822.56 angstrom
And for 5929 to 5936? 5932.18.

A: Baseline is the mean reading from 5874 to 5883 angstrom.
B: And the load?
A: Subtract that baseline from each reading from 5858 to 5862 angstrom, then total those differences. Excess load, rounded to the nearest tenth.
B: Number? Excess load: 2.3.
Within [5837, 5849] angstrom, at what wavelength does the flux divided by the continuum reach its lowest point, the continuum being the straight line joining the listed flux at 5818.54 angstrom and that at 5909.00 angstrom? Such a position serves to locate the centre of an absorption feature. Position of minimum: 5841.36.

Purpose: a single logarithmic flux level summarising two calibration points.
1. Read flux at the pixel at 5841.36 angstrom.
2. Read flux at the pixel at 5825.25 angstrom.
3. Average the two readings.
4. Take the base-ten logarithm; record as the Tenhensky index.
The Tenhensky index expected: 1.42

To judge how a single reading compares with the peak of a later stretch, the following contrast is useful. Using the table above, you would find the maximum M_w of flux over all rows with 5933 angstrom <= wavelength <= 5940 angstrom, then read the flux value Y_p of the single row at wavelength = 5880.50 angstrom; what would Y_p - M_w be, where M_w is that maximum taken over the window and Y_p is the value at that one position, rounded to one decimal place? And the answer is -2.9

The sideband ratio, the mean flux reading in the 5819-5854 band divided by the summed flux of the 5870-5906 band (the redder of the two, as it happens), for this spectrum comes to 0.0455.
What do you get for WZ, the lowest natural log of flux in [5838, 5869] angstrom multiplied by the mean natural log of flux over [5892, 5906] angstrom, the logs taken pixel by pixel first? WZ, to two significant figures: 9.6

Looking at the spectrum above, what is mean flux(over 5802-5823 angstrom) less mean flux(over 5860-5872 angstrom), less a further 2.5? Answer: -2.4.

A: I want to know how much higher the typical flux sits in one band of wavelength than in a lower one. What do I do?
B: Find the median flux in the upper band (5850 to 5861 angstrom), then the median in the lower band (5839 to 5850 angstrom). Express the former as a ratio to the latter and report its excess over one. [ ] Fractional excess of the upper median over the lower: -0.11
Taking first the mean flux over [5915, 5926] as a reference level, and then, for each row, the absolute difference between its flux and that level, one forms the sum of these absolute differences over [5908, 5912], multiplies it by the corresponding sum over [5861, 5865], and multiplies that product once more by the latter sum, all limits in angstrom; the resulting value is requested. 10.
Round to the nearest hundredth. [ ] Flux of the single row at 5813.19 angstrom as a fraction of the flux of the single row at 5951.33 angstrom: 1.03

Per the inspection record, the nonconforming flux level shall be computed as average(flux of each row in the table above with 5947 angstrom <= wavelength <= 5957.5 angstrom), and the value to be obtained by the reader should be 25.2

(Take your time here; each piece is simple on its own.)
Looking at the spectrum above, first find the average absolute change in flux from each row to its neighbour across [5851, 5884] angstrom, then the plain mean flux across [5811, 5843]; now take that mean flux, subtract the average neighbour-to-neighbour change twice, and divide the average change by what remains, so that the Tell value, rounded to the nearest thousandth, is 0.029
